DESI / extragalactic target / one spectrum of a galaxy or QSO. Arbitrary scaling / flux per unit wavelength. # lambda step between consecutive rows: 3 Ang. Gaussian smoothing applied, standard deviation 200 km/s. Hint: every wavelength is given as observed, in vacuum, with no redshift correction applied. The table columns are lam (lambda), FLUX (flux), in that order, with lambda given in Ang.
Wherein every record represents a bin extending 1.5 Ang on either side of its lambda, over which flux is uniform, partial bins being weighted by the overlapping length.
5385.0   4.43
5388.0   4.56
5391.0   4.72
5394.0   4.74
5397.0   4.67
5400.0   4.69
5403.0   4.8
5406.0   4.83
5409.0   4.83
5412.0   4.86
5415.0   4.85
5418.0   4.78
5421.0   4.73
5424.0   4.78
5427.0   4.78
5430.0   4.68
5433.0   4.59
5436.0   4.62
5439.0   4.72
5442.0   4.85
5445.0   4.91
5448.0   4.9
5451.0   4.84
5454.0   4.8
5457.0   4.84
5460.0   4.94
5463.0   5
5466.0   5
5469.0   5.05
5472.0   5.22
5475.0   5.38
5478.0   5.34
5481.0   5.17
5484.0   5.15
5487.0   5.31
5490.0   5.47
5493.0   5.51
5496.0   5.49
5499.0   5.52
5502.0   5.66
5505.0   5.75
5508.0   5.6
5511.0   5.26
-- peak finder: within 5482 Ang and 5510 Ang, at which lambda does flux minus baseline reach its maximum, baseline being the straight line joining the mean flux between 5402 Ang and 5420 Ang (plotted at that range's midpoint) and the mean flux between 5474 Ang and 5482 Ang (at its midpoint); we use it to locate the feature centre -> 5505.0 Ang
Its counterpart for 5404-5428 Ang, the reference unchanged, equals 5406.0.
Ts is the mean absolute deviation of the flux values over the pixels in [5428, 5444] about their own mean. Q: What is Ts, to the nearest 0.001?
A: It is 0.074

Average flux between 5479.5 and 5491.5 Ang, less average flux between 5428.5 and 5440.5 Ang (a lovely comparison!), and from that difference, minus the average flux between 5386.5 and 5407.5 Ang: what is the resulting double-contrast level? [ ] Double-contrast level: -4.1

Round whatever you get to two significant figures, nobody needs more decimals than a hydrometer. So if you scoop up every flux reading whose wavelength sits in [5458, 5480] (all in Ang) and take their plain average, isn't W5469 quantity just 5.1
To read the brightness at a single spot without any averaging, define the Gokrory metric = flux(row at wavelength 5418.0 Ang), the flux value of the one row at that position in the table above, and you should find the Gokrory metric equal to 4.78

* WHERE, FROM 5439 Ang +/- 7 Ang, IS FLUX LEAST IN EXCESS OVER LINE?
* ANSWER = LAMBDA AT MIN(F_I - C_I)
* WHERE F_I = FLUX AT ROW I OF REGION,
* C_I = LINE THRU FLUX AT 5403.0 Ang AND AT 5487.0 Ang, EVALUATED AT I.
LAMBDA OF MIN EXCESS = 5433.0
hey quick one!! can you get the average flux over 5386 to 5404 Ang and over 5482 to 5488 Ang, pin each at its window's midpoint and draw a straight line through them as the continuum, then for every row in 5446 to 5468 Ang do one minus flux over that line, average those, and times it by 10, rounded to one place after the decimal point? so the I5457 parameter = 0.3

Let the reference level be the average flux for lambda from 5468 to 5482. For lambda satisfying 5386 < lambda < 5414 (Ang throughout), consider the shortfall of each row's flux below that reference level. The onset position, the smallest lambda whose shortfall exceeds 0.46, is 5388.0 Ang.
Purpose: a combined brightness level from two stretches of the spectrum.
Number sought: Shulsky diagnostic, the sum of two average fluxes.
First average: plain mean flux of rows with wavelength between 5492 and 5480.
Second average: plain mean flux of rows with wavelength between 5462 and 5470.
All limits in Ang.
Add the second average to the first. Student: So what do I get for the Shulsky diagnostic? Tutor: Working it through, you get 10.3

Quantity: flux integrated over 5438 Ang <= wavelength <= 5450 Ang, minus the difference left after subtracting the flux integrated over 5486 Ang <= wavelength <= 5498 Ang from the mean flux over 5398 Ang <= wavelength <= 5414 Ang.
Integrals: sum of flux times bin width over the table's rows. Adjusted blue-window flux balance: 119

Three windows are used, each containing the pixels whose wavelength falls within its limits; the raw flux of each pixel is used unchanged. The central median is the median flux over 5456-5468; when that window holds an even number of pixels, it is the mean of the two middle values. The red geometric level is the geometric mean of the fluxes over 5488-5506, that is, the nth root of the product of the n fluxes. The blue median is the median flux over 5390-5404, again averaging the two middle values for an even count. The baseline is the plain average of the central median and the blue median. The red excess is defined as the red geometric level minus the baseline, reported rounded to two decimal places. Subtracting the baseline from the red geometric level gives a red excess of 0.72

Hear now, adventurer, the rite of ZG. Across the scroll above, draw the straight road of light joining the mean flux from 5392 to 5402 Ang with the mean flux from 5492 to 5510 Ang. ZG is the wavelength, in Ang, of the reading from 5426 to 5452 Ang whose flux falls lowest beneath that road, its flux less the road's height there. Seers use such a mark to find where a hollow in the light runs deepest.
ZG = 5433.0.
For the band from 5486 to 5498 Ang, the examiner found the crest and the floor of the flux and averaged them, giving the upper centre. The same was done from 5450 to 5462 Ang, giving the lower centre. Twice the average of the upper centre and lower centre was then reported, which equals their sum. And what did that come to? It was 10.3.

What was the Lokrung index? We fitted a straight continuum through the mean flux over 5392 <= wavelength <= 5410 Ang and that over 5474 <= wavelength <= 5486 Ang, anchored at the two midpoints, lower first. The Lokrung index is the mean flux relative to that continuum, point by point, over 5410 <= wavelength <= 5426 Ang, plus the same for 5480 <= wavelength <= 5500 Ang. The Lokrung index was 2.00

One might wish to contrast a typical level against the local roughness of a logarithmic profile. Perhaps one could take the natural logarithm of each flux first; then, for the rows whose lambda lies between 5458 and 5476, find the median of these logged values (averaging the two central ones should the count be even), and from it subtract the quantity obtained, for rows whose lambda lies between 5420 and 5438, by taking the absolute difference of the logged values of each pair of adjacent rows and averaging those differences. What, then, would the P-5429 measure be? 1.60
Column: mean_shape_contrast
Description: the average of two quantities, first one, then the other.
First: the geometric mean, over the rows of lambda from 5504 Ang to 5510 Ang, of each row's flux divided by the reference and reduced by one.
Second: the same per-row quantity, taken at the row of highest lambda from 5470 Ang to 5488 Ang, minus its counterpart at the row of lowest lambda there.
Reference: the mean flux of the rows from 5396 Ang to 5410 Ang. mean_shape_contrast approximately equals 0.10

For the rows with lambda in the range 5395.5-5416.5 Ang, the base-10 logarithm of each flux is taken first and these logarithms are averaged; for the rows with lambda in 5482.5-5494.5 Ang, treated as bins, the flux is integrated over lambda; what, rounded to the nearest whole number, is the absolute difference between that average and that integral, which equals 64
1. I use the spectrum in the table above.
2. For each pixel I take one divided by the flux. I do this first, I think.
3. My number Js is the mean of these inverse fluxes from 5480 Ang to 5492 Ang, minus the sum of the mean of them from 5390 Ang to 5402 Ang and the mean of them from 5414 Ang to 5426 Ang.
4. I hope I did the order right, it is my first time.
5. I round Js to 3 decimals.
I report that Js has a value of -0.232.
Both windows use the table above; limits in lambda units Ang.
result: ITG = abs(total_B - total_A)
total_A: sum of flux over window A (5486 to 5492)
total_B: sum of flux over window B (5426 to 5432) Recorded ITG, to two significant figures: 1.3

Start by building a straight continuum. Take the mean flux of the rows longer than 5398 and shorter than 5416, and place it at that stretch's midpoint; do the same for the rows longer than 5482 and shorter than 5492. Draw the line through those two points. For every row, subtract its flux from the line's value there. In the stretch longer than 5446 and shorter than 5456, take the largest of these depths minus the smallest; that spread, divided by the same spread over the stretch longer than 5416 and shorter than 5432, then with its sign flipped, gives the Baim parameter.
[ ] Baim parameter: -0.78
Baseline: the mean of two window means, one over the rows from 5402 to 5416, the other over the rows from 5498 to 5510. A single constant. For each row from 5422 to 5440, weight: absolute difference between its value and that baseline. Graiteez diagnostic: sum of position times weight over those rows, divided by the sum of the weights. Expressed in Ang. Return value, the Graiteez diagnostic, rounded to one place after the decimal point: 5431.9 Ang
